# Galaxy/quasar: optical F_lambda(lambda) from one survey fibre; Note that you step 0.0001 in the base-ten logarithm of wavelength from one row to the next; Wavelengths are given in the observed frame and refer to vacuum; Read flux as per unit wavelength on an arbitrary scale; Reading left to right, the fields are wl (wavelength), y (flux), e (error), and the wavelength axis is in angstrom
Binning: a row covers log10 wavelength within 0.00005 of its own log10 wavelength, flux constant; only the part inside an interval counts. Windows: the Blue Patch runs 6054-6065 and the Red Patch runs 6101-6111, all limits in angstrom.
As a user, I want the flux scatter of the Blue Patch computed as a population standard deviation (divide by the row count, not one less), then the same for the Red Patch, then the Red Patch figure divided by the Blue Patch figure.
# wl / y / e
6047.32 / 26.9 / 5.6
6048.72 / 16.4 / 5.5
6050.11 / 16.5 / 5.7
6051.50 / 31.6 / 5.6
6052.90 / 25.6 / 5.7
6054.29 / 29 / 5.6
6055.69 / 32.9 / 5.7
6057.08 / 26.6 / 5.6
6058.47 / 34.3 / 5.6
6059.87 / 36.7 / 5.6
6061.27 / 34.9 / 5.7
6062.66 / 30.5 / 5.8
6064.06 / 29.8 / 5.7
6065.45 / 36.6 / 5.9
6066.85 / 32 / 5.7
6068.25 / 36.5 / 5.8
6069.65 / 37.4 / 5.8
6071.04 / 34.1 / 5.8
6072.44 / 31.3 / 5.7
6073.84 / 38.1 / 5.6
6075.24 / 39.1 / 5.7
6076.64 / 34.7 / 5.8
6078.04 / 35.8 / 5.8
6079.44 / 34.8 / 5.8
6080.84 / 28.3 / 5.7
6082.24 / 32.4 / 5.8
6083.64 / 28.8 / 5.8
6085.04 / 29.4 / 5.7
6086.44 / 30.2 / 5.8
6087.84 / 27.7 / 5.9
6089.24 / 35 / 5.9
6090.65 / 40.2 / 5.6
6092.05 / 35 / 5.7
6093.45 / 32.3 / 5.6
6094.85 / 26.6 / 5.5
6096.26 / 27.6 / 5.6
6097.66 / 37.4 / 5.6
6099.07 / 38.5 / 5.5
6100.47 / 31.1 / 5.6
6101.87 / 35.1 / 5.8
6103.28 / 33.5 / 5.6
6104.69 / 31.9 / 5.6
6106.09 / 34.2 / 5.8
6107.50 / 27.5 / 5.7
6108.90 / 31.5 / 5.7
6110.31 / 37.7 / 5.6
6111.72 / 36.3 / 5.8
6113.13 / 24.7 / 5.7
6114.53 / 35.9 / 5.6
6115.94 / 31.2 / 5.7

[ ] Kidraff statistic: 0.93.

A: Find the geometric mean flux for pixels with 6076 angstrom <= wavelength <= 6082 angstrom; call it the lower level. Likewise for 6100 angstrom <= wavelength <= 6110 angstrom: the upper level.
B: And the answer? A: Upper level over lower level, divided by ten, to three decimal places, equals 0.096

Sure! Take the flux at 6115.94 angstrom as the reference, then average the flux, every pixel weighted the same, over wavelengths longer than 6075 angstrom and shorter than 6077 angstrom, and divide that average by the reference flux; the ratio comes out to 1.18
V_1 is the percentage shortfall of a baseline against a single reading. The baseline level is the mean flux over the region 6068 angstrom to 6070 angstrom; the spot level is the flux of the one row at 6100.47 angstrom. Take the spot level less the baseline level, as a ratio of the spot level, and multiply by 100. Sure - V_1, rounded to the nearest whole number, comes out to -19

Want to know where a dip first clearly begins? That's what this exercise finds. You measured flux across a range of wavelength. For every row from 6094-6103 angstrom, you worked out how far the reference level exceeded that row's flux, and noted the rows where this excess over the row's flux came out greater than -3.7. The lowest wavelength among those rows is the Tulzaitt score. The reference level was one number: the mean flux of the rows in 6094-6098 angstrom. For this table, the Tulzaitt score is 6094.85 angstrom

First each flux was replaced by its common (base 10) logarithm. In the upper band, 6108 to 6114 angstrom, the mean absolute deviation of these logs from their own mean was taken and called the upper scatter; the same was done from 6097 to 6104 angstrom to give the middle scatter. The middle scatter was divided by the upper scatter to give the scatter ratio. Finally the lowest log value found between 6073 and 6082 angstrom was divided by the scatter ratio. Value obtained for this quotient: 3.1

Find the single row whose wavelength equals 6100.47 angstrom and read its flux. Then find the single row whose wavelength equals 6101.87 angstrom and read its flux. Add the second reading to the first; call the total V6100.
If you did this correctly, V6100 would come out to 66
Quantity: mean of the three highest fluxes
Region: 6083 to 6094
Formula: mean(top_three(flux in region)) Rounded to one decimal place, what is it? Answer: 36.7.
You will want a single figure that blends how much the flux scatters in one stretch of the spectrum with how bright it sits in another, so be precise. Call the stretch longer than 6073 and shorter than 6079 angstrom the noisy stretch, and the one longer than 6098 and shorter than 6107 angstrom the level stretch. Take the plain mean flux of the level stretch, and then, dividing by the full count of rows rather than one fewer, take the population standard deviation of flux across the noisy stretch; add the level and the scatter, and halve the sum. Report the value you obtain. 17.9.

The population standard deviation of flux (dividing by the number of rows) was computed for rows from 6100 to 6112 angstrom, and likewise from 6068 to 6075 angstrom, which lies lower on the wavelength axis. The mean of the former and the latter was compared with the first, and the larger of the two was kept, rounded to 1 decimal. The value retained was 2.9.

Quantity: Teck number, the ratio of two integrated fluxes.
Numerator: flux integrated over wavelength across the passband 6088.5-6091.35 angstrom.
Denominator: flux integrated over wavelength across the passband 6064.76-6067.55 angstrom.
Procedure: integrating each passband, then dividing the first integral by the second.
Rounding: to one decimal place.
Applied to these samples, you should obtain 1.1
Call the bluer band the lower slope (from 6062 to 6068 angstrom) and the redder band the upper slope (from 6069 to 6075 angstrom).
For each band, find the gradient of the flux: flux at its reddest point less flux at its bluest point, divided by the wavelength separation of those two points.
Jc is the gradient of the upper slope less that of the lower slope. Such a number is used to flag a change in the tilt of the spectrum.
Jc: -0.2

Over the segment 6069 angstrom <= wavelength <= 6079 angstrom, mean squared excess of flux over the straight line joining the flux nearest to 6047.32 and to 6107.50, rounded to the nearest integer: 80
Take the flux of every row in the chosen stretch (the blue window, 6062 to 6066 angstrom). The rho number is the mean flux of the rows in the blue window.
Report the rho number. 32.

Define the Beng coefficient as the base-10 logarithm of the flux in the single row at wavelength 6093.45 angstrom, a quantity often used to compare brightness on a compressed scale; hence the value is 1.51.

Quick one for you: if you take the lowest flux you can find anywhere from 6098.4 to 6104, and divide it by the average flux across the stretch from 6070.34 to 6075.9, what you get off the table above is 0.87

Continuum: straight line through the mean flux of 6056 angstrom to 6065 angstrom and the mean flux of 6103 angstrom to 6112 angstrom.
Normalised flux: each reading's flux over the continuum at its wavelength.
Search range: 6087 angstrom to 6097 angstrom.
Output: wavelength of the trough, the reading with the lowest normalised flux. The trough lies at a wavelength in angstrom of 6094.85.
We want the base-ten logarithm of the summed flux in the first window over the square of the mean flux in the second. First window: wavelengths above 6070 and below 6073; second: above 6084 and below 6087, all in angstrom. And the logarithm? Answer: -1.13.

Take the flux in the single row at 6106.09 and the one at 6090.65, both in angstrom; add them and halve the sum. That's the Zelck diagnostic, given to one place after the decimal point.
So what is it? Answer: 37.2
